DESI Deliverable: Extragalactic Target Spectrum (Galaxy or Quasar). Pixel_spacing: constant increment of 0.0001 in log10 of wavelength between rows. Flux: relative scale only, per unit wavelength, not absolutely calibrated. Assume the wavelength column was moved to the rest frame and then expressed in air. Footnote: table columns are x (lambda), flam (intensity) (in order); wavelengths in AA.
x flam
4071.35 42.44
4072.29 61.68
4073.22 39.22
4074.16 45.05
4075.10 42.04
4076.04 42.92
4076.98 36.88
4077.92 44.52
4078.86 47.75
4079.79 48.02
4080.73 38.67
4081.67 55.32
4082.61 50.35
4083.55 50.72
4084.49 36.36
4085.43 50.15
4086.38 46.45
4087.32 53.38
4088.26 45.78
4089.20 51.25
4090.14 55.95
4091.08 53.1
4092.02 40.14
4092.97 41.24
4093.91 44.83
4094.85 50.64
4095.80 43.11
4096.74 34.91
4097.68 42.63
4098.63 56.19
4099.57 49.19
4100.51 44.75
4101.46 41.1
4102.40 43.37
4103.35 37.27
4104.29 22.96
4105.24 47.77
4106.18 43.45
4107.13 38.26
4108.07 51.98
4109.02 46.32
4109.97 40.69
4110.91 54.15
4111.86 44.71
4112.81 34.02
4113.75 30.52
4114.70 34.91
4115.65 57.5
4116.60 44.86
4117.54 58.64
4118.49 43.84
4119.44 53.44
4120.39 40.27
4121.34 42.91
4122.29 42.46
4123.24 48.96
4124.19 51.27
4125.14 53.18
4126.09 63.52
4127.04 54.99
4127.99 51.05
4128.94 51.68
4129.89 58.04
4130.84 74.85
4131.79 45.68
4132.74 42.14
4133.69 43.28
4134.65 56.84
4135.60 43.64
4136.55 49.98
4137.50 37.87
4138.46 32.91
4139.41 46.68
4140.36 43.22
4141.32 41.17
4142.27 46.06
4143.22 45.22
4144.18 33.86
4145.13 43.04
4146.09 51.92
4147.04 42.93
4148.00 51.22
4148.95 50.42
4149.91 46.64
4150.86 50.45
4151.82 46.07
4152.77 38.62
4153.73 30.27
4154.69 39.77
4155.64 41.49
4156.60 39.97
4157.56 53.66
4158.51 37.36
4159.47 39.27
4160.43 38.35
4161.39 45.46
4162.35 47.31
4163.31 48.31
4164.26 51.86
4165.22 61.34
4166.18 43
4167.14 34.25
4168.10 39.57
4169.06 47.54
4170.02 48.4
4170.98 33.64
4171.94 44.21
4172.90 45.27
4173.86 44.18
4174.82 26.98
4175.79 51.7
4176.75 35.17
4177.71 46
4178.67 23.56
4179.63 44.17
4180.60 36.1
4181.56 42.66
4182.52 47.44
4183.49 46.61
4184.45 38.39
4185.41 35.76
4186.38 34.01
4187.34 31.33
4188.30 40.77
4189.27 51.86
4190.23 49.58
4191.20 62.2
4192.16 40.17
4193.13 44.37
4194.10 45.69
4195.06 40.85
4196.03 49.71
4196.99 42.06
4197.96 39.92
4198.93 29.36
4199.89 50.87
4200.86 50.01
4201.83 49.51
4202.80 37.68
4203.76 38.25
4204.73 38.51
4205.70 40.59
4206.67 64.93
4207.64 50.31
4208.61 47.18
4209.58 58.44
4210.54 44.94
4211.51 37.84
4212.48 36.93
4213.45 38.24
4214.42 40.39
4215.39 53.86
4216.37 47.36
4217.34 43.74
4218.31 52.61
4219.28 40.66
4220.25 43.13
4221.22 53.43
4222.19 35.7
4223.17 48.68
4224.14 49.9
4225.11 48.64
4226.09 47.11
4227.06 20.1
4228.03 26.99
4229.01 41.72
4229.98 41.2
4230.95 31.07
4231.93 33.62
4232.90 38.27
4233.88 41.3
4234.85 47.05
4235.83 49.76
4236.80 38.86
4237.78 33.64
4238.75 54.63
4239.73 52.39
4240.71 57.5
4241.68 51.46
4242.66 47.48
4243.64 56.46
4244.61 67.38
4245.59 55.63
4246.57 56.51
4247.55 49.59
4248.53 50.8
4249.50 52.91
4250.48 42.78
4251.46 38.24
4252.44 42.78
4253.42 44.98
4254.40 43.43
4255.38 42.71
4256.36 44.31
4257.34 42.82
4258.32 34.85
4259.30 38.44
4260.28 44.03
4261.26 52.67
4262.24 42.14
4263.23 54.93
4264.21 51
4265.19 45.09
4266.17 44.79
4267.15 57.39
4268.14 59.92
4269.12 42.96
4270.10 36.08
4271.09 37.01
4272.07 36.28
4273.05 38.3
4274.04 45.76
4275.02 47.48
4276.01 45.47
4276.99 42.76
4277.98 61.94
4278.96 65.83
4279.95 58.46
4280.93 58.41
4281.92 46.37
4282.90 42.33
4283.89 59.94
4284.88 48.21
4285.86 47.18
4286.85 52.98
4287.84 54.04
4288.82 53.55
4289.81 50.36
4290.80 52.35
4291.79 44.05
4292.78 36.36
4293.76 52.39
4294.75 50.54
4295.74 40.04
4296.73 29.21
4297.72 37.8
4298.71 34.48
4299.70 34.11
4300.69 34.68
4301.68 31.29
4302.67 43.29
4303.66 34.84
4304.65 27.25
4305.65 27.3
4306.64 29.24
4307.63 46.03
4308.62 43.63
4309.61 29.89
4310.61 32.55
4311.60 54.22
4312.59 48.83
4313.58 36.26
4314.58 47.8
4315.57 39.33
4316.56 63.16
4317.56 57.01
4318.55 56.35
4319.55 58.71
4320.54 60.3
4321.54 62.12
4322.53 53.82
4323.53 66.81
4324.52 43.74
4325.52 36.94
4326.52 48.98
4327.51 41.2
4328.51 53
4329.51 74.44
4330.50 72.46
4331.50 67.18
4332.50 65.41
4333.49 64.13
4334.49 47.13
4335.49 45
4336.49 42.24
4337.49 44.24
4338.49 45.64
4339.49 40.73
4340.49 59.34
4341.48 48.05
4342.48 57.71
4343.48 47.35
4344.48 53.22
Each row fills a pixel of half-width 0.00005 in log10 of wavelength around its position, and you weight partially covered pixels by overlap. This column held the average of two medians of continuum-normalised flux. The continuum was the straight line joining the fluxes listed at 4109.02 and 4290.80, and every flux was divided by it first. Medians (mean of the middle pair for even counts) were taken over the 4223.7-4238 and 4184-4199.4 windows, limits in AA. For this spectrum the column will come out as 0.825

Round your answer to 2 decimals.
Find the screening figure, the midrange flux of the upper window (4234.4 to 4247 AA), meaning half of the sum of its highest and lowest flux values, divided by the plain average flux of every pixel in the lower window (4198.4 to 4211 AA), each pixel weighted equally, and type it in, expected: 1.09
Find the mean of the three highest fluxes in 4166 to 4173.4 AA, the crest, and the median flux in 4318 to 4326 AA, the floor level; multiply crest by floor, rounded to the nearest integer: 2708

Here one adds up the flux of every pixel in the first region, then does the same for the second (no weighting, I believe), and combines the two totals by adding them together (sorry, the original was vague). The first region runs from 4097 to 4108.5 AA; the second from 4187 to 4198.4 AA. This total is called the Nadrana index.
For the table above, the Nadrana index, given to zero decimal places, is 1057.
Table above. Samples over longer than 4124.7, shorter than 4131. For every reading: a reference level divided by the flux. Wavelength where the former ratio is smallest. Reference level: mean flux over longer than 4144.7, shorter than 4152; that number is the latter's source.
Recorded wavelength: 4130.84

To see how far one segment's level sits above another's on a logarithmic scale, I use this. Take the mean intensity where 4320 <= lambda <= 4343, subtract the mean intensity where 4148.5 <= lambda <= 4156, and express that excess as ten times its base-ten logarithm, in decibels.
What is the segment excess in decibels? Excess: 10.4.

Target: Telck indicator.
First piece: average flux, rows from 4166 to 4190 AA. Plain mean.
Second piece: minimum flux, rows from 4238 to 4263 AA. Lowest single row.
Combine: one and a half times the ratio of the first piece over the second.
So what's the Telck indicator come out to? 1.7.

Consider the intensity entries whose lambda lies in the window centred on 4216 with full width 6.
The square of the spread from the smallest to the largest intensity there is 244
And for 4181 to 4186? 136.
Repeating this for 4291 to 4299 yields 537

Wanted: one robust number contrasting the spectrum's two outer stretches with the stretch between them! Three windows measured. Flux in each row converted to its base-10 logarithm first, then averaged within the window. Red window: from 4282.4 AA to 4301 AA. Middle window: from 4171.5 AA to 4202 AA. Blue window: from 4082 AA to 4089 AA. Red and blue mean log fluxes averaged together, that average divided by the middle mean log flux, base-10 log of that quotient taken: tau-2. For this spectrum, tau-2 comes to 0.011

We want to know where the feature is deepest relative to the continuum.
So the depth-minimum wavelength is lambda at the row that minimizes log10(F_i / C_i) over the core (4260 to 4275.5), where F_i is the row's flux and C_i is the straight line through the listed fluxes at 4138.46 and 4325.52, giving 4270.10 AA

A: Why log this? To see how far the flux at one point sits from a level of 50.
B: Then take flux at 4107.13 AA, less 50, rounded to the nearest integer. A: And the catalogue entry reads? -12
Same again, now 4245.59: 6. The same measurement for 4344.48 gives 3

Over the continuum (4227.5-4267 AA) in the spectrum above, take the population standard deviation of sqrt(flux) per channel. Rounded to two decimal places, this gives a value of 0.61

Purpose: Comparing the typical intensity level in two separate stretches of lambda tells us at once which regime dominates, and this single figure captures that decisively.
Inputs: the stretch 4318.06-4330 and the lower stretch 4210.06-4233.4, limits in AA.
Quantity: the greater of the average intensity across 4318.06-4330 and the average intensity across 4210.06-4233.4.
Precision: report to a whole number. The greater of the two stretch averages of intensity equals 55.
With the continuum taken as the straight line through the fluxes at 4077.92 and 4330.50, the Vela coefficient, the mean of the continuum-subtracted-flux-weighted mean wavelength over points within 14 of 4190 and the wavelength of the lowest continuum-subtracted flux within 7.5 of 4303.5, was 4247.7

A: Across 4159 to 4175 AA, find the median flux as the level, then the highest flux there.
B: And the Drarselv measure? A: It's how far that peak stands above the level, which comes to 17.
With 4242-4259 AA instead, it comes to 22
